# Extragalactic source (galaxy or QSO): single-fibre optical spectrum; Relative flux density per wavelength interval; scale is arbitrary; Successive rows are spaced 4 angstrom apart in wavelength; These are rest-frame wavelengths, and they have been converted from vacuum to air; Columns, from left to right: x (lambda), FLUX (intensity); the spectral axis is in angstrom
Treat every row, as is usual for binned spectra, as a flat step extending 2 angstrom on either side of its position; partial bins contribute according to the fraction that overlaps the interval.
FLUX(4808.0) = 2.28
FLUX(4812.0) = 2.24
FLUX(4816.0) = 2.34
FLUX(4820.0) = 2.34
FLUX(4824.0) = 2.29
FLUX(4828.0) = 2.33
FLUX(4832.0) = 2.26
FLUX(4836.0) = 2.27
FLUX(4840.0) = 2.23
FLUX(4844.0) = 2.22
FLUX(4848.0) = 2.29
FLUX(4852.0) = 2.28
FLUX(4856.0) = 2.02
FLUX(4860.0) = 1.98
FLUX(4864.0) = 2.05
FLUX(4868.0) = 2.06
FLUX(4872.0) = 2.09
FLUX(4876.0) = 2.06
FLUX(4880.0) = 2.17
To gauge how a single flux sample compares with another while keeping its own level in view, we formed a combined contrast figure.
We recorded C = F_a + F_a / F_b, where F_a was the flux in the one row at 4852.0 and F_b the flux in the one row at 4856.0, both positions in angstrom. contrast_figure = 3.41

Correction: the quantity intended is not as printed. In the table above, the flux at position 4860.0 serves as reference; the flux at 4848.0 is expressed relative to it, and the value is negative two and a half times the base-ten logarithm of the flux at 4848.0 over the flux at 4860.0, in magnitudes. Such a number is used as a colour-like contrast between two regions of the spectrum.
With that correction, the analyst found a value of -0.16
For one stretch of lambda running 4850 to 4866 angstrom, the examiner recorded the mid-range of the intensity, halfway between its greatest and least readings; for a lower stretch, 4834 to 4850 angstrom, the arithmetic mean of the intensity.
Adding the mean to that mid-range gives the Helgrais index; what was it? 4.38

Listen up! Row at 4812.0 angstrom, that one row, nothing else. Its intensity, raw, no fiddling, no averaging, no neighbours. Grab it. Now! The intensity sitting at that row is 2.24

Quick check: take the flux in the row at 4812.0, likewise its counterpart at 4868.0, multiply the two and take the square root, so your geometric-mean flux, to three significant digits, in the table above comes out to 2.15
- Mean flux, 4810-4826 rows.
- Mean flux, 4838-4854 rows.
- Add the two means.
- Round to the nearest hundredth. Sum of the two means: 4.56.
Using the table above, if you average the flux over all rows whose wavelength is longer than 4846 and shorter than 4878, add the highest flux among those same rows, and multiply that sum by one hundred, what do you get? 439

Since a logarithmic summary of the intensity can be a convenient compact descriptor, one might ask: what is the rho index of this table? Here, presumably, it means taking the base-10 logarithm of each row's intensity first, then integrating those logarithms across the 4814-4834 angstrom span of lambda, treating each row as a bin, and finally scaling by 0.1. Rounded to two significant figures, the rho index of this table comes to 0.73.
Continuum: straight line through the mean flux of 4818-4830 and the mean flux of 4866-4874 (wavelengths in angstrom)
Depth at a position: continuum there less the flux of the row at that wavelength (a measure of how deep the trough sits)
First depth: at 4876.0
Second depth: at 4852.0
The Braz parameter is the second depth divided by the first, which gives 6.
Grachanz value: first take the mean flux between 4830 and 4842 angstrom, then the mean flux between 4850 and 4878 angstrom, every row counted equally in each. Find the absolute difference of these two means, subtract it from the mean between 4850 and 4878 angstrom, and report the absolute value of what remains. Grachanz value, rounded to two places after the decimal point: 1.90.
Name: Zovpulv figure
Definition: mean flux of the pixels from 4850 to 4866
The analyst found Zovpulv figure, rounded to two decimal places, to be 2.08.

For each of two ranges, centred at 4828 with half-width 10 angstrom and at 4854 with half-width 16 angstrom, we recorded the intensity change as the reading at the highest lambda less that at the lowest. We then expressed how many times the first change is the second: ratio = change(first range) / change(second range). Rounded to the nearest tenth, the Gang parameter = 0.4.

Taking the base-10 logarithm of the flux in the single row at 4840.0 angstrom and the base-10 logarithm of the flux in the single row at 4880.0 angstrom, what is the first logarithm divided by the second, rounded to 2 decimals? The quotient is 1.04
